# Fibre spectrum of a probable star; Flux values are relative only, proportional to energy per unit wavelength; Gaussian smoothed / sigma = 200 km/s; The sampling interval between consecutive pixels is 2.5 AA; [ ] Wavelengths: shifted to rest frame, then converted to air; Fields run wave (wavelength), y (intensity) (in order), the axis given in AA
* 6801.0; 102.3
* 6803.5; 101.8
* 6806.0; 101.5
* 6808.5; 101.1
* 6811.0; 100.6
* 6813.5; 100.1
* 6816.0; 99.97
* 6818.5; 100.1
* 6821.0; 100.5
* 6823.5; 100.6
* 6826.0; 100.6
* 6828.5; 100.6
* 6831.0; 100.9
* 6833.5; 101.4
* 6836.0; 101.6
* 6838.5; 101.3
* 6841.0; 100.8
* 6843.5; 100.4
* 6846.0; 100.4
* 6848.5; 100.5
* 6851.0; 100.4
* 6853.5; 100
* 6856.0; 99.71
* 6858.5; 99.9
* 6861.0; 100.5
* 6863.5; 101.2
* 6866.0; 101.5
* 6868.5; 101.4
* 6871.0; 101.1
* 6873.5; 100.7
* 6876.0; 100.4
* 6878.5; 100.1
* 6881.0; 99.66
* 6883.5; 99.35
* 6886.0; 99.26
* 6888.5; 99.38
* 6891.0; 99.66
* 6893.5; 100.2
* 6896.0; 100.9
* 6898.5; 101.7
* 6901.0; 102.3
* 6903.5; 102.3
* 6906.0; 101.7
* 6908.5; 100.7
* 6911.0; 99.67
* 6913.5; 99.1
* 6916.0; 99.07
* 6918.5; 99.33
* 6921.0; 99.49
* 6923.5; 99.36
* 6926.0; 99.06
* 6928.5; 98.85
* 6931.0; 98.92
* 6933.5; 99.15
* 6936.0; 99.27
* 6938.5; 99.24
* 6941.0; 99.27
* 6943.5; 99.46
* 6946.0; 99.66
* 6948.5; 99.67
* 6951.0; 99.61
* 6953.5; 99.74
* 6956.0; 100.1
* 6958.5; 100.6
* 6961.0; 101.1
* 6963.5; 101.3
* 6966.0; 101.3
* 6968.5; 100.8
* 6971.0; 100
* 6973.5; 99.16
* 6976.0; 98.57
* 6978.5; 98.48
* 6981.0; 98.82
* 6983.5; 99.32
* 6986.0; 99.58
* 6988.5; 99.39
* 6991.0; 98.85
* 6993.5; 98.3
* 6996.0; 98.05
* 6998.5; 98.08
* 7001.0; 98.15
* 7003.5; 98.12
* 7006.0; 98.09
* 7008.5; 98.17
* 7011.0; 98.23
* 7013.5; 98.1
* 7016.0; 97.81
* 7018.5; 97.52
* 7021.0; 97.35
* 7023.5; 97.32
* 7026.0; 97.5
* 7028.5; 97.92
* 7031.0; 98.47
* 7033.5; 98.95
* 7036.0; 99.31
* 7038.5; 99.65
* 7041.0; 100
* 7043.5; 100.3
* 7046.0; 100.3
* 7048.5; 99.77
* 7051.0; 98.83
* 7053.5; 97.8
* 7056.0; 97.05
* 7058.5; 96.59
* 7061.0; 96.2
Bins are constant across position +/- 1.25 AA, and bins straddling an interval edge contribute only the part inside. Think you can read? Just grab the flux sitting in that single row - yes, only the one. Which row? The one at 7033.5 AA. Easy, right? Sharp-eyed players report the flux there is 98.95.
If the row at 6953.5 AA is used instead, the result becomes 99.74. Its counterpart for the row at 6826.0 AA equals 100.6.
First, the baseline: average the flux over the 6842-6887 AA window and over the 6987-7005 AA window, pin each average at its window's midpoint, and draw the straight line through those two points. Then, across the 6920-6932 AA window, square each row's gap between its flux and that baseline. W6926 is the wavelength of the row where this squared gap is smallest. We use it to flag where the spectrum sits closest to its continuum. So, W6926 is 6921.0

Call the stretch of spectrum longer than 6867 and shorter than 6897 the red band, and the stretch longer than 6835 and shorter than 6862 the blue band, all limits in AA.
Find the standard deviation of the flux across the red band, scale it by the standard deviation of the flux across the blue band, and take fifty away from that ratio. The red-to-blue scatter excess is -48.7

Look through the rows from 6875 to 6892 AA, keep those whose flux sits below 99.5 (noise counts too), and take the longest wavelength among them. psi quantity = 6888.5 AA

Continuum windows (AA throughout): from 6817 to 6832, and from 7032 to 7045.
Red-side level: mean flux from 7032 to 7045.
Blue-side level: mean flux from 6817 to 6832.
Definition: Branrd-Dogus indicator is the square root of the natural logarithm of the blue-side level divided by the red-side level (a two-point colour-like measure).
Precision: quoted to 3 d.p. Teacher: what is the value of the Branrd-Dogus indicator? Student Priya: 0.095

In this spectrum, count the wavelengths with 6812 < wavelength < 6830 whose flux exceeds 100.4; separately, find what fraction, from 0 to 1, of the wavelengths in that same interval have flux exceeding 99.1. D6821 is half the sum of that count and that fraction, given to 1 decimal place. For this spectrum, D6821 2.5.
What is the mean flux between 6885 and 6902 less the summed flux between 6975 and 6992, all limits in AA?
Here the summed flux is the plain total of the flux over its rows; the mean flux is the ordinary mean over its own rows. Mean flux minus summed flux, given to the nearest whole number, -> -593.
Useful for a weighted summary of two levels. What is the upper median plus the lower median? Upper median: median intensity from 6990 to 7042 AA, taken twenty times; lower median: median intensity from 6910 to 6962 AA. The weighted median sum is 2062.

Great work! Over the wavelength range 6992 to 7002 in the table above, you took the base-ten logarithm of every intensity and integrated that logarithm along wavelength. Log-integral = 19.92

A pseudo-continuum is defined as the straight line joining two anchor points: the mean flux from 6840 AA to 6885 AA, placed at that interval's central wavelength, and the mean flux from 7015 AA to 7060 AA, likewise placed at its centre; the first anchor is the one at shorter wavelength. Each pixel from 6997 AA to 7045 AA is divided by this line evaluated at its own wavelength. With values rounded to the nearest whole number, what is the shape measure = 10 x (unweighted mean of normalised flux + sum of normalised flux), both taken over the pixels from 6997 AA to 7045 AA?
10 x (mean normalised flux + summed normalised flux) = 199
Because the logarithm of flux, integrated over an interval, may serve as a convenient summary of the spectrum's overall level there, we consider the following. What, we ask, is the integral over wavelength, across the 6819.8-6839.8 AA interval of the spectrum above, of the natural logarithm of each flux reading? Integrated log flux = 92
